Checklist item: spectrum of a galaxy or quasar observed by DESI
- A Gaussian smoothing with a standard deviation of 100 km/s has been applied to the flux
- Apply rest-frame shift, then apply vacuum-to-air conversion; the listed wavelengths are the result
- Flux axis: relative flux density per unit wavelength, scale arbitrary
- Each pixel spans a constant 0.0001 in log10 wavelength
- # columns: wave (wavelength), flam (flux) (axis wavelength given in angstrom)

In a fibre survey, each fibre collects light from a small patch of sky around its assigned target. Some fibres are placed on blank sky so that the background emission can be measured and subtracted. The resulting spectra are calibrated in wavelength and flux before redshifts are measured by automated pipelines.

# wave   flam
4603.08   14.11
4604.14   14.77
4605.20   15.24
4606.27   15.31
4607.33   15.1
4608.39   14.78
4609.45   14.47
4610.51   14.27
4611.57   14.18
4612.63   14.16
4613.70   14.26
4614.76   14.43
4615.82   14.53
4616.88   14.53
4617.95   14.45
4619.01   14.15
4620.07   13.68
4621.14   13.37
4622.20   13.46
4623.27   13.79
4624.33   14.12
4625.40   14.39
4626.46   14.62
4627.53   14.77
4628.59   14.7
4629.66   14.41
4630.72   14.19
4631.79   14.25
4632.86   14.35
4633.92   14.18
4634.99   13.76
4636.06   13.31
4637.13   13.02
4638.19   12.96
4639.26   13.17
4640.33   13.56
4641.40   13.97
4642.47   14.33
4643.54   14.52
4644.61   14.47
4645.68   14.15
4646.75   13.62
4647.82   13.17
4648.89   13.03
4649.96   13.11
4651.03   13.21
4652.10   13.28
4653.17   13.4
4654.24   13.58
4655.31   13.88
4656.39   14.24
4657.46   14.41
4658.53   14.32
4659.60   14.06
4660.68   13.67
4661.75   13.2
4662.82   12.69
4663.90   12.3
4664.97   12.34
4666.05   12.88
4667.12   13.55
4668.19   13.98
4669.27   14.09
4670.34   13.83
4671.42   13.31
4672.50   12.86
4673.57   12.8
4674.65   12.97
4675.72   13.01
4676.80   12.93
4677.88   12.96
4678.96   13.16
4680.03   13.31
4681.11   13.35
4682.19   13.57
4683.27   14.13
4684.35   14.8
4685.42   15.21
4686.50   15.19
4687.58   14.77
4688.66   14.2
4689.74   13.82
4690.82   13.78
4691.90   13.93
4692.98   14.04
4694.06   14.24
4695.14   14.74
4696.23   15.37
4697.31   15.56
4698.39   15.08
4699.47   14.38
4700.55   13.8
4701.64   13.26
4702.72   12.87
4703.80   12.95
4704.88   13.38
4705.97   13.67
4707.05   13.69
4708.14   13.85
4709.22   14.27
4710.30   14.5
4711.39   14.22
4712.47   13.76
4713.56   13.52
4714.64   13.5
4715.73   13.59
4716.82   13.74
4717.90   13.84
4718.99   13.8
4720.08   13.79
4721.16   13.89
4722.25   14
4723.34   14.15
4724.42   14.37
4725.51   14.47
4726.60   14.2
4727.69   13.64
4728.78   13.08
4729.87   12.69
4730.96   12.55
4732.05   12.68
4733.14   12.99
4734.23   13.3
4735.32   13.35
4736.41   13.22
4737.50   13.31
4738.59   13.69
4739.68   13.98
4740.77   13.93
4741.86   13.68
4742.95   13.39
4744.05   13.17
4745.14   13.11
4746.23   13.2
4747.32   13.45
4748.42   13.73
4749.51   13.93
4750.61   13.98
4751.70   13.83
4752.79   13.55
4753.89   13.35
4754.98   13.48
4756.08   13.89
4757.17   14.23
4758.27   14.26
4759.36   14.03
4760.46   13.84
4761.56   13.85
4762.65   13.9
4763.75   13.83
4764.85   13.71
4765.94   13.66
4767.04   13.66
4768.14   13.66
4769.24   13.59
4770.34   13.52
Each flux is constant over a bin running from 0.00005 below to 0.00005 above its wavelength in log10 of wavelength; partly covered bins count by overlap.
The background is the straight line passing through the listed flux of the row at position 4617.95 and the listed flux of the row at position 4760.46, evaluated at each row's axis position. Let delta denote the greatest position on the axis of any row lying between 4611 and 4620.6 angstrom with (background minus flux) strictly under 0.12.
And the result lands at 4617.95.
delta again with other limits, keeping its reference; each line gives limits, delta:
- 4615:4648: 4644.61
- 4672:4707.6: 4699.47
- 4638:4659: 4658.53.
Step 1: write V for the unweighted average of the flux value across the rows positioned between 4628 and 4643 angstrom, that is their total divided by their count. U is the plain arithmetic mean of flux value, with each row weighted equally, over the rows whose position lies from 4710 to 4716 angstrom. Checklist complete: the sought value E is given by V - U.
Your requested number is 0.0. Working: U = 13.8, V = 13.9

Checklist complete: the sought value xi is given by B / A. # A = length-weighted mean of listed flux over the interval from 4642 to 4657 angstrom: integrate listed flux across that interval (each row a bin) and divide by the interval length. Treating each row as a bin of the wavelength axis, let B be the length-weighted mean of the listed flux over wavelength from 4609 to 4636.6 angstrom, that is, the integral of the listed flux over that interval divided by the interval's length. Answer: 1.03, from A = 13.7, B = 14.2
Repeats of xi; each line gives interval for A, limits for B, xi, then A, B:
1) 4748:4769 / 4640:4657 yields 0.99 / 13.8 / 13.7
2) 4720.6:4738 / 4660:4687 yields 1.00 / 13.5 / 13.4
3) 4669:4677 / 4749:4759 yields 1.05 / 13.2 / 13.8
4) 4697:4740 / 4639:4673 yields 0.99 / 13.7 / 13.6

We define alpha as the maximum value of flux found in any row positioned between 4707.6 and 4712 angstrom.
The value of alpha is 14.5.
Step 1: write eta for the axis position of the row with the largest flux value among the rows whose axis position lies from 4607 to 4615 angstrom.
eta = 4607.33 angstrom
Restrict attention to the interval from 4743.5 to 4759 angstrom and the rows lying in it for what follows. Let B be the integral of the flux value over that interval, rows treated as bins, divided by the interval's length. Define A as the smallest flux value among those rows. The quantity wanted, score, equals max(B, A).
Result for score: 13.7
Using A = 13.11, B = 13.7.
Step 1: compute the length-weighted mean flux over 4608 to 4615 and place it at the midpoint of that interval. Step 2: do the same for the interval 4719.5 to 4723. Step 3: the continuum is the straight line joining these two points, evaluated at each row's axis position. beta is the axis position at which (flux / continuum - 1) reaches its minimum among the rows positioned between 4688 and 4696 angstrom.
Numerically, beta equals 4690.82 angstrom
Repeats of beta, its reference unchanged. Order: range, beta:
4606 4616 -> 4612.63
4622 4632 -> 4622.20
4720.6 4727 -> 4721.16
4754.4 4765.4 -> 4754.98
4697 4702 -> 4701.64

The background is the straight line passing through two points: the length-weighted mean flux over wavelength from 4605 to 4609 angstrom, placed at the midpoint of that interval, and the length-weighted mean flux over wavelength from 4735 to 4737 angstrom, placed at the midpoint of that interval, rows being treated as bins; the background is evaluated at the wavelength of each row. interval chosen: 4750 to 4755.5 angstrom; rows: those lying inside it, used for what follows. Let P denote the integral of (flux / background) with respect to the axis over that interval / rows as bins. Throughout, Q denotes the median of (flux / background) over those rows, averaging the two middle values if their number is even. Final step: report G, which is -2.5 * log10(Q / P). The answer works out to 1.86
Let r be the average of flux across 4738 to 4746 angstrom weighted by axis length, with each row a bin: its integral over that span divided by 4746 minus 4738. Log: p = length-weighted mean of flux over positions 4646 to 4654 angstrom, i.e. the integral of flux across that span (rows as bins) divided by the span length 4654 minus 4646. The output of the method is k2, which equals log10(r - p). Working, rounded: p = 13.3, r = 13.6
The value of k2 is -0.6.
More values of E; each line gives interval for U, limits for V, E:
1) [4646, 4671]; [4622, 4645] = 0.5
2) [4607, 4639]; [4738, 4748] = -0.6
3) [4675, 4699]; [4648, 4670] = -0.7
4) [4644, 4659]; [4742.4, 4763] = 0.0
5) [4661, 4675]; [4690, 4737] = 0.7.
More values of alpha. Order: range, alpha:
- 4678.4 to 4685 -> 14.8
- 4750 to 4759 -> 14.26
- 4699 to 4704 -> 14.38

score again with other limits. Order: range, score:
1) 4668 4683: 13.3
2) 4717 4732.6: 13.7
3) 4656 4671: 13.5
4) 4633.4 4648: 13.7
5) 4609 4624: 14.1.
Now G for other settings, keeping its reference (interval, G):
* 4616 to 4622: 1.94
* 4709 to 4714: 1.73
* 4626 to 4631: 1.75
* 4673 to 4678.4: 1.83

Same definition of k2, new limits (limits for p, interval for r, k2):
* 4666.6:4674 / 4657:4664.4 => -1.9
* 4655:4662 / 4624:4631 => -0.3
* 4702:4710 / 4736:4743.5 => -1.3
